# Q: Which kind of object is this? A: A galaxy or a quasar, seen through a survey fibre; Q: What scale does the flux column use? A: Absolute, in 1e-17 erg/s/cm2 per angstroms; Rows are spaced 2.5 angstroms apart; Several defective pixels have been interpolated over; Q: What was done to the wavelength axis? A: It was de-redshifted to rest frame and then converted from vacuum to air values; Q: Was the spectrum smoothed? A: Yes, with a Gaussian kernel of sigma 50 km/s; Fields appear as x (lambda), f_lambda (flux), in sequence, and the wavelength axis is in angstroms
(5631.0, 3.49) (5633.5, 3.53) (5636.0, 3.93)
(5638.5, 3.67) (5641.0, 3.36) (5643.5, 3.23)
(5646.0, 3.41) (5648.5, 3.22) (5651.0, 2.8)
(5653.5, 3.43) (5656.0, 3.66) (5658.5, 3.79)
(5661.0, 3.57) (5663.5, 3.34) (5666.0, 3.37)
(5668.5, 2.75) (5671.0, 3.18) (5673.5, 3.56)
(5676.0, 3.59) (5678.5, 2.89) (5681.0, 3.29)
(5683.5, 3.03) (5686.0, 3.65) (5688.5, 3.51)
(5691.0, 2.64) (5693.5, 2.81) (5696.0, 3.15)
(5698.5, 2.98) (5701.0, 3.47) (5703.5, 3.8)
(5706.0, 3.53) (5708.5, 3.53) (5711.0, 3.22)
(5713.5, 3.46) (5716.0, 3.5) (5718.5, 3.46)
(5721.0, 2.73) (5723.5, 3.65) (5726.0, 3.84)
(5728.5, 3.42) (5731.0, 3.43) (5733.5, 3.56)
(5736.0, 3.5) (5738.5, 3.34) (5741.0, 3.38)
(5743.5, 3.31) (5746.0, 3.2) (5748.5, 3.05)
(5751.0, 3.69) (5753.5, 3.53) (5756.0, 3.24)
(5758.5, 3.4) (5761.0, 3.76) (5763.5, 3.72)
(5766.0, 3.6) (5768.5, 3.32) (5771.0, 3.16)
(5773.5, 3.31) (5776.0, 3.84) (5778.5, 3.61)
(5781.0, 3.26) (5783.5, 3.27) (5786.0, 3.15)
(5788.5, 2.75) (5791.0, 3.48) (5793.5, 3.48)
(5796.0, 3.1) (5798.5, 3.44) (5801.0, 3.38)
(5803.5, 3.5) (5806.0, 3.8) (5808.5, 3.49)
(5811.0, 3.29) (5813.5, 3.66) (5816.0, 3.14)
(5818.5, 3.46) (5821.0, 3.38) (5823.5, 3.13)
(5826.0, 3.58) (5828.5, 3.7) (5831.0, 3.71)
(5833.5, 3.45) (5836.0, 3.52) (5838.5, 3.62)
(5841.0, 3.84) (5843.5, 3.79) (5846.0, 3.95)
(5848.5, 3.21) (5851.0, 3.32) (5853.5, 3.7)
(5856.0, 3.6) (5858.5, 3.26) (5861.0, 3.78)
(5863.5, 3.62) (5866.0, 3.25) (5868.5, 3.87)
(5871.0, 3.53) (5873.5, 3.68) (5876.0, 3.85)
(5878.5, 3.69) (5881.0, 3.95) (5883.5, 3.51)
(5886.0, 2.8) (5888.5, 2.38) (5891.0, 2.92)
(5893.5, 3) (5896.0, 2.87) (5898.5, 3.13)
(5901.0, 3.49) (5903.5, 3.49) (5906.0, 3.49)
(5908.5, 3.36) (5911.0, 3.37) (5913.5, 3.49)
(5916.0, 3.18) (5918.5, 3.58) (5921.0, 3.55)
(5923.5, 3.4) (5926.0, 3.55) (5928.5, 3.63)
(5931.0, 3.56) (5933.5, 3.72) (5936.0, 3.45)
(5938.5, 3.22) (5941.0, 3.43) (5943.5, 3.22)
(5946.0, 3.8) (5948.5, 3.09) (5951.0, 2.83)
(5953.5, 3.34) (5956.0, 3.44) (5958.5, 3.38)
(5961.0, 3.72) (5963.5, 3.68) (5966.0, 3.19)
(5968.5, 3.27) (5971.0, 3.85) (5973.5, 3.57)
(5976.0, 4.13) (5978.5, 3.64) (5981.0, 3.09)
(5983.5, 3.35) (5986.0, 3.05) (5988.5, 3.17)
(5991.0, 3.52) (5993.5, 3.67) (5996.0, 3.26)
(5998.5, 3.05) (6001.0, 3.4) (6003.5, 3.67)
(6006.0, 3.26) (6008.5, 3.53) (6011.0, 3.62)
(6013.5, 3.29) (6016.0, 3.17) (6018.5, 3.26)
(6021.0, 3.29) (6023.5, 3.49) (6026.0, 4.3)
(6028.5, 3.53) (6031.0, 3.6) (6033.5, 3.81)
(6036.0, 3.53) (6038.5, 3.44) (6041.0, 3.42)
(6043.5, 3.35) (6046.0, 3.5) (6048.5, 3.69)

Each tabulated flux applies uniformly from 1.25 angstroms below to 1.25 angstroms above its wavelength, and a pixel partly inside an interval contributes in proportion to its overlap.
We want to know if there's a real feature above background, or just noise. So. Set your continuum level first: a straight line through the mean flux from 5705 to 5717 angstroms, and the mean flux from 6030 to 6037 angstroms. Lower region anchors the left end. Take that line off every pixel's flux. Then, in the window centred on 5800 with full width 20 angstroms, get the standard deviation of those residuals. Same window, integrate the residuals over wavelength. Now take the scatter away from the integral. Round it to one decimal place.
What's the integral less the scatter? -1.1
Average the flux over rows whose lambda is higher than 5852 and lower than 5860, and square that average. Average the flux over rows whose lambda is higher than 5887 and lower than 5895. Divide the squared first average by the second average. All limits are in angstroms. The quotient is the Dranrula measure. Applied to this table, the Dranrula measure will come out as 4.48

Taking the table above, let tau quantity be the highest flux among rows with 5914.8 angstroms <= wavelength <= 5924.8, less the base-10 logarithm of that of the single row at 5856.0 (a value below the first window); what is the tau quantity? 3.02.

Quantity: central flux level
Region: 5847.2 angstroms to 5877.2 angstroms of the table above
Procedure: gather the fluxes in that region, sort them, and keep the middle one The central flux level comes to 3.61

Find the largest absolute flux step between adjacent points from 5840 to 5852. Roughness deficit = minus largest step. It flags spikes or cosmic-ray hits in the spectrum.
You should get -0.74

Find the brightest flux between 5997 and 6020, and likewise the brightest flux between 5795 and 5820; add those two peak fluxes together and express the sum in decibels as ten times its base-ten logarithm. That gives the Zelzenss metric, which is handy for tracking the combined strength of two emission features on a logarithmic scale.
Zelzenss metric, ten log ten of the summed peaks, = 8.73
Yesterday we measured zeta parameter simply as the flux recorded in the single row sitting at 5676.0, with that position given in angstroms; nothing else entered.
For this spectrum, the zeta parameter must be 3.59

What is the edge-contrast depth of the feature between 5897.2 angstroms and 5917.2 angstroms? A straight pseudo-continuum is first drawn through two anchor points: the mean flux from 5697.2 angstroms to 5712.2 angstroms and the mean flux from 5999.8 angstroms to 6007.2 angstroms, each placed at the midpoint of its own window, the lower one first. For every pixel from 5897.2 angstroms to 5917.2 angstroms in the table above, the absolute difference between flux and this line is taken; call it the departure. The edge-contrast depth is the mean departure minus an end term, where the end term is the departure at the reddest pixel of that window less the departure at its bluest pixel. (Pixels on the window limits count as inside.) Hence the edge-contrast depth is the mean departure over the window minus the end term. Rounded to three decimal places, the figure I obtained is 0.164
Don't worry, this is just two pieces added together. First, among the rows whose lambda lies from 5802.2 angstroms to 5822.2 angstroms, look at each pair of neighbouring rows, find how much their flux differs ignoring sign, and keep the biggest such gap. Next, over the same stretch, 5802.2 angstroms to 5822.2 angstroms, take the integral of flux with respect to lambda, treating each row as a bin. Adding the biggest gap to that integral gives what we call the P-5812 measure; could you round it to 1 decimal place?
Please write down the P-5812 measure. 69.8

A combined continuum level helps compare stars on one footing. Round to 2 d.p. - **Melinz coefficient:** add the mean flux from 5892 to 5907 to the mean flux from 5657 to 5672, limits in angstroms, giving 6.58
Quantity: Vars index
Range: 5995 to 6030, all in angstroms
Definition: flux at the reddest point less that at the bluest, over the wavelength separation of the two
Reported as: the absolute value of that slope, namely 0.0083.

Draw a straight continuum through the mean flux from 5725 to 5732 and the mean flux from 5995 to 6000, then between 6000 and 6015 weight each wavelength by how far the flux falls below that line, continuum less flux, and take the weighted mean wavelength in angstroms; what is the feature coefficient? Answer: 6007.1 angstroms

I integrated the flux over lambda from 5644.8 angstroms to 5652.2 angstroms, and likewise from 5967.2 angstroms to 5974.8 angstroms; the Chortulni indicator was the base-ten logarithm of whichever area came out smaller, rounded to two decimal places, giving 1.37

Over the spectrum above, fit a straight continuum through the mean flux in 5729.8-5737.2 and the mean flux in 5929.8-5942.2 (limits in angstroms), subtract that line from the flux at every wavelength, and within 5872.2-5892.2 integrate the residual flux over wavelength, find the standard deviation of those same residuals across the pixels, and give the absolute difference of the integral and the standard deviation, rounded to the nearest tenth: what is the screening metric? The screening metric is 3.2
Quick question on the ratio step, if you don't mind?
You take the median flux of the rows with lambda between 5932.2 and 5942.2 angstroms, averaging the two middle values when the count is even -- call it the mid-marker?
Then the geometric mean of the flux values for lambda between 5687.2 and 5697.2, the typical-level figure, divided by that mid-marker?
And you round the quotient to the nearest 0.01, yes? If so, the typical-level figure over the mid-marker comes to 0.87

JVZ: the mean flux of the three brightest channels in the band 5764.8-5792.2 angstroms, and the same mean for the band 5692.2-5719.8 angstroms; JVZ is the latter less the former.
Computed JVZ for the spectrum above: -0.1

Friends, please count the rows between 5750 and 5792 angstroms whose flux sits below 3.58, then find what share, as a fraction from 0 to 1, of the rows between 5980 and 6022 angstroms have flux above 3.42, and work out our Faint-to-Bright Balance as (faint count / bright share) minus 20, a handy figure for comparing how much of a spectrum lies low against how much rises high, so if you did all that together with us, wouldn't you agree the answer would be 17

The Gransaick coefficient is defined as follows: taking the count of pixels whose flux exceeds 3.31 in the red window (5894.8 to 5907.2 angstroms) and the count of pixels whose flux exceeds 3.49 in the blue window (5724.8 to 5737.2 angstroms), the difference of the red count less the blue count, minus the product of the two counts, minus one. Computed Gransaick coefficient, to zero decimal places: -10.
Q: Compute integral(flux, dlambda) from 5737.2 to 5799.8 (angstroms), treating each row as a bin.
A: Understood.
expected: 211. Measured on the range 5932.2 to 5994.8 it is 215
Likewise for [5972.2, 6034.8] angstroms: 217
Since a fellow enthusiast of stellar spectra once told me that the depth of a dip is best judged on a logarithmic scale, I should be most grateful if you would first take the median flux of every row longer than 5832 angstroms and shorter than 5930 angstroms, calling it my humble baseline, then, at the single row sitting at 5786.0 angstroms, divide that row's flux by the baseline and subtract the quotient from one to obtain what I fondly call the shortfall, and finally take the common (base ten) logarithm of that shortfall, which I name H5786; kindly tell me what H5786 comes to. -0.99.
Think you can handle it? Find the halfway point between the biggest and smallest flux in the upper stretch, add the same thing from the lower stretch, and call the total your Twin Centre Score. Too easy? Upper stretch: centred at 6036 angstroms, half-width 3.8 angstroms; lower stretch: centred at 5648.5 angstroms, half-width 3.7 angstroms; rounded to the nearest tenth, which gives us 6.7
